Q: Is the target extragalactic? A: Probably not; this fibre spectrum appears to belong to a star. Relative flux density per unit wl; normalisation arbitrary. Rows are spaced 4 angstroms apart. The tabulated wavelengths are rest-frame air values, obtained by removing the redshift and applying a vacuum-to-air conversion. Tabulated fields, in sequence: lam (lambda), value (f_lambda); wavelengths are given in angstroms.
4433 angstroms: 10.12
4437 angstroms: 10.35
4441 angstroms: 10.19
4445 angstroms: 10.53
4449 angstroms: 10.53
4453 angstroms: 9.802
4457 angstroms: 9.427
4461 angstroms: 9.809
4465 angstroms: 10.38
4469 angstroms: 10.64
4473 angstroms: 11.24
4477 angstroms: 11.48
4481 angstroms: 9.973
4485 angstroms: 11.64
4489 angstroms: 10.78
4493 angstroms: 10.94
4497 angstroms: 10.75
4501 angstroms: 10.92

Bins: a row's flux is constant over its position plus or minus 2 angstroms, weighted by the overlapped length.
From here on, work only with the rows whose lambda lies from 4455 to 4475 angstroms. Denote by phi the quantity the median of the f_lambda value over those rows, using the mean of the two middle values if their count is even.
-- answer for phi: 10.4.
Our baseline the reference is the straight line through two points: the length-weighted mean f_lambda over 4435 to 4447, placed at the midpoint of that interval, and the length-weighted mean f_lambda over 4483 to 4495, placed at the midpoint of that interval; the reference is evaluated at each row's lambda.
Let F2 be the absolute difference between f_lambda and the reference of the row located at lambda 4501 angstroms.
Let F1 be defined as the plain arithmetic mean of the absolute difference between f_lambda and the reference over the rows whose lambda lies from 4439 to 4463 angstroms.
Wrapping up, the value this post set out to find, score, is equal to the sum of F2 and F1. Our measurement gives 0.9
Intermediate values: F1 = 0.52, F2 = 0.4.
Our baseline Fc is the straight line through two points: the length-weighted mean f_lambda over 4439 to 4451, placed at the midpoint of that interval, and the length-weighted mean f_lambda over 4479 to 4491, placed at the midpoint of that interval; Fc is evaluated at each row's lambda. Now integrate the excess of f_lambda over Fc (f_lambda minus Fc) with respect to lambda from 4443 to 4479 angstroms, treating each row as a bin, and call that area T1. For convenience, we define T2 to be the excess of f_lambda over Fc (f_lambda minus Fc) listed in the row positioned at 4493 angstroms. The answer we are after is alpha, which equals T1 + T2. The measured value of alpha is -5.1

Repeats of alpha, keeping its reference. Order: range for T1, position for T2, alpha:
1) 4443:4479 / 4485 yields -4.3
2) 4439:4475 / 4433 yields -9.1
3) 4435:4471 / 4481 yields -11.9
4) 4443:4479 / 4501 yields -5.2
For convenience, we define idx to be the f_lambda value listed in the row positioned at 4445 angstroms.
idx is 10.53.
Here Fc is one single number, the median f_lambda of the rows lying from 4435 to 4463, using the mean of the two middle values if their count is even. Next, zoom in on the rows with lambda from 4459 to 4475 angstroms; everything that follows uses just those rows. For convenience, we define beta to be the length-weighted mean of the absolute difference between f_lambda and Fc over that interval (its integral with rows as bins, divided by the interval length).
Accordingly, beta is 0.52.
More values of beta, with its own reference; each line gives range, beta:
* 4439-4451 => 0.23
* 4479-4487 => 0.83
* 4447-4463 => 0.47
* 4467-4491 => 0.84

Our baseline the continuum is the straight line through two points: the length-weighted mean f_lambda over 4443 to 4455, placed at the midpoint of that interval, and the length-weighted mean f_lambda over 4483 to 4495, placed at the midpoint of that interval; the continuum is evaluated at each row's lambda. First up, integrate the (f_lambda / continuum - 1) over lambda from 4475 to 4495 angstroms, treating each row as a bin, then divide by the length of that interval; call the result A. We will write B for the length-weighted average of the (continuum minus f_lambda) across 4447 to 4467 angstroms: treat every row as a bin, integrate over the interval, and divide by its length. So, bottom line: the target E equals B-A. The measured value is 0.47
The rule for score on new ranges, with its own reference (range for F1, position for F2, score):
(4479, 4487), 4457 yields 2.0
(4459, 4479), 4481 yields 1.5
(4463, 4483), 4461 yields 1.4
